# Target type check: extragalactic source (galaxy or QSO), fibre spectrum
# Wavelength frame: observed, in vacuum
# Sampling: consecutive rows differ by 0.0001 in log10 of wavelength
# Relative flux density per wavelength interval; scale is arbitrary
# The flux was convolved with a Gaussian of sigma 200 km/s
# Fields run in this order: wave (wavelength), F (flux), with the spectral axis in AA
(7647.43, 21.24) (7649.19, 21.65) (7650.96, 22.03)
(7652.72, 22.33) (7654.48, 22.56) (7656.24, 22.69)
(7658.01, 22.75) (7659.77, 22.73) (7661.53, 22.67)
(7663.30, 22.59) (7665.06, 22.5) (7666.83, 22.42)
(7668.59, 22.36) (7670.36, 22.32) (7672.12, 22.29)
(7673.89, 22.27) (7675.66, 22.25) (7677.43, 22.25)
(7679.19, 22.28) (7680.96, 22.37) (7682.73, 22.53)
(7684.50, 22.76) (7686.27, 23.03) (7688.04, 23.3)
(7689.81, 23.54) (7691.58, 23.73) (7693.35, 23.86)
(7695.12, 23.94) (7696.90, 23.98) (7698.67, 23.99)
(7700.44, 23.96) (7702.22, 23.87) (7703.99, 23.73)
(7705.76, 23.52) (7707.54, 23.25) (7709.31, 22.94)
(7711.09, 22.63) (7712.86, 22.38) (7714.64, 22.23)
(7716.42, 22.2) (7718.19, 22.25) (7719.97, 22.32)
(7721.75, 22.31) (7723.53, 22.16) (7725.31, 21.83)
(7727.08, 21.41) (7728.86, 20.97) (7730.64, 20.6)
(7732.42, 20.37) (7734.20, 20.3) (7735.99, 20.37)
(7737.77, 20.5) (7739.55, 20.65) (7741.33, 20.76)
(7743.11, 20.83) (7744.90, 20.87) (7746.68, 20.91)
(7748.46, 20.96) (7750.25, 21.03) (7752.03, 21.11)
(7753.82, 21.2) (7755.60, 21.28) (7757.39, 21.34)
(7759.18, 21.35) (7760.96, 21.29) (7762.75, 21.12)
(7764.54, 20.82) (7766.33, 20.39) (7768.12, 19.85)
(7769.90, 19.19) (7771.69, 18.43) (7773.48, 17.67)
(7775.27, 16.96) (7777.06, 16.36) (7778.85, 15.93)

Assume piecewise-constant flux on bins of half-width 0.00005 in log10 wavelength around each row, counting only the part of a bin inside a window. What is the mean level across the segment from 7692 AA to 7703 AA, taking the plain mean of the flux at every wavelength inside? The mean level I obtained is 23.9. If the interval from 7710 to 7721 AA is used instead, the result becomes 22.3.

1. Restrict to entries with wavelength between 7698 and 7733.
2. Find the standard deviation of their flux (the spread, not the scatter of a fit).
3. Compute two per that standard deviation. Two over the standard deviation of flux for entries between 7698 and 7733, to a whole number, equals 2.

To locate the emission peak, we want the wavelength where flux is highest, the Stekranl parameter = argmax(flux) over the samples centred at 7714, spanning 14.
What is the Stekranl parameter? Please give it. 7707.54 AA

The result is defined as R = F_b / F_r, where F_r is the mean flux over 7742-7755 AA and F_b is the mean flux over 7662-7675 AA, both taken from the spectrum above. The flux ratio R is 1.07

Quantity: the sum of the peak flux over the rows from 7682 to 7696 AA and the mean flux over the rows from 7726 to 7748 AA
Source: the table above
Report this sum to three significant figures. 44.7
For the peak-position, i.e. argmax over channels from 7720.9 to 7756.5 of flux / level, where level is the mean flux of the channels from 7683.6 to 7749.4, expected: 7721.75 AA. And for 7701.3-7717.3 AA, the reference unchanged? 7702.22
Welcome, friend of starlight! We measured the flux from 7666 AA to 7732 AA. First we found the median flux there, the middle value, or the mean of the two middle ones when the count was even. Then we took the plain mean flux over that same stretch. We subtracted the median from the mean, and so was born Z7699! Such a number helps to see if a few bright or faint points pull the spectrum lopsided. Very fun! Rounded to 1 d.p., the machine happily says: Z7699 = 0.3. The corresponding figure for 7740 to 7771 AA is -0.1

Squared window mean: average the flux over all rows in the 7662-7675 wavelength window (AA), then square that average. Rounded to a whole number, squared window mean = 501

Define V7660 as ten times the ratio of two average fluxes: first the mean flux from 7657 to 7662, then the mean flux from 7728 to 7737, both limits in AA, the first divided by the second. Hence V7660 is 11.1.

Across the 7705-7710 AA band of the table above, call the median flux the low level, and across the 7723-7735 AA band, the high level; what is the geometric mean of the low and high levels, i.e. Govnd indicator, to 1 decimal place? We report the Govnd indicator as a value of 22.1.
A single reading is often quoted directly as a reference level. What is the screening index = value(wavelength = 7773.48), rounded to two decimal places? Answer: 17.67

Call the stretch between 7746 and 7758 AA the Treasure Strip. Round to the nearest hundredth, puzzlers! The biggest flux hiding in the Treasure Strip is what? 21.34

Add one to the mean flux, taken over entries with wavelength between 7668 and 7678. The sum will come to 23.3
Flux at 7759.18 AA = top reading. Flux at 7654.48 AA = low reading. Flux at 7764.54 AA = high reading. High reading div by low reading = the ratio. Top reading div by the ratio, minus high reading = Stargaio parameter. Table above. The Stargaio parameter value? 2.3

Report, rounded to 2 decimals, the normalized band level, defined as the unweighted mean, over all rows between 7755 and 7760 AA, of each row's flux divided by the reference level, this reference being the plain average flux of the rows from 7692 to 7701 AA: 0.89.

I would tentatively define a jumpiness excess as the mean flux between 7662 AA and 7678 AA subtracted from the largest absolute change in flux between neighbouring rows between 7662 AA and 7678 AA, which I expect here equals -22.3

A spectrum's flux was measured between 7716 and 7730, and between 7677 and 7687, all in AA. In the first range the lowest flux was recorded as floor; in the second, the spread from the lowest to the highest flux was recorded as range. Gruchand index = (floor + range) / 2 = 10.9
